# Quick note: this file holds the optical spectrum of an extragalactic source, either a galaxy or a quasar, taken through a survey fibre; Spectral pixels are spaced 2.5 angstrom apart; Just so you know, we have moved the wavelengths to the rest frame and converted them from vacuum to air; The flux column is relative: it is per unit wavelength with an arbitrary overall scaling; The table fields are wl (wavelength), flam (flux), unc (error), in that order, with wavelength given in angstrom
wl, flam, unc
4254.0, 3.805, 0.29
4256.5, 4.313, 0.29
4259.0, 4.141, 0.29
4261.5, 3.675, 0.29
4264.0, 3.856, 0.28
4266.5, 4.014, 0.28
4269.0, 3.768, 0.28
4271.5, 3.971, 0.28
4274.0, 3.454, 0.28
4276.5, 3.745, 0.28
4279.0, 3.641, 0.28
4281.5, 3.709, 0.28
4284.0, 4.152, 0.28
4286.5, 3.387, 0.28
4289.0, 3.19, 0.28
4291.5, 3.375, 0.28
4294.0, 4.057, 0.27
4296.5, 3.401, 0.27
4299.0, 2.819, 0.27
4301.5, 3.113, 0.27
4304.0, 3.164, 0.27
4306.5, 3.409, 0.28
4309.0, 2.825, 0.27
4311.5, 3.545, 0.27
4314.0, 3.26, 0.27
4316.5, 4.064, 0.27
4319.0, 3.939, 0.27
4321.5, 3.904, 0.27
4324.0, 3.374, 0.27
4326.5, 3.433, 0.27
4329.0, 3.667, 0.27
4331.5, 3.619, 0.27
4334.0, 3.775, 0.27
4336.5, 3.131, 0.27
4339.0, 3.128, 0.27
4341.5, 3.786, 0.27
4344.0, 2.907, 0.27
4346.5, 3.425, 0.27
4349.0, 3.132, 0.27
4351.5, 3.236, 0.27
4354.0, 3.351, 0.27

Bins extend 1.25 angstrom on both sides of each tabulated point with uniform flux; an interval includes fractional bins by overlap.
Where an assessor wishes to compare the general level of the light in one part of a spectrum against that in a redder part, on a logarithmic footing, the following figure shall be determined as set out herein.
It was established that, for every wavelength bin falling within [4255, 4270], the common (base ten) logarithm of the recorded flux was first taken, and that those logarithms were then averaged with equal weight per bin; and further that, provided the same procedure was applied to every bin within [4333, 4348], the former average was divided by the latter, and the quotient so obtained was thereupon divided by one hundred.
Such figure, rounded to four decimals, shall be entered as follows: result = 0.0114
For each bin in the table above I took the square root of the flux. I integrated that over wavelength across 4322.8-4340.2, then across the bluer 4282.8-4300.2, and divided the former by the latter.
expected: 0.996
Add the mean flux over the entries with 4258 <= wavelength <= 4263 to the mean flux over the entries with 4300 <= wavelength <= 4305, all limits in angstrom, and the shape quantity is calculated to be 7.0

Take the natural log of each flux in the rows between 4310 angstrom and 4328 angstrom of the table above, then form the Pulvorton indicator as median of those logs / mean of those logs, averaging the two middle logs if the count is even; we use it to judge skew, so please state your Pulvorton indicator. 0.98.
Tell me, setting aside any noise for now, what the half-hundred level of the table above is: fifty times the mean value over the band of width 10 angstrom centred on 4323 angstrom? 183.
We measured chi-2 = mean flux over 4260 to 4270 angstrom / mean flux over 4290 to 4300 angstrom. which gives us 1.12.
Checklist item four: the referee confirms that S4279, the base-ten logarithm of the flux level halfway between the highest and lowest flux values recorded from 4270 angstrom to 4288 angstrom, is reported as 0.576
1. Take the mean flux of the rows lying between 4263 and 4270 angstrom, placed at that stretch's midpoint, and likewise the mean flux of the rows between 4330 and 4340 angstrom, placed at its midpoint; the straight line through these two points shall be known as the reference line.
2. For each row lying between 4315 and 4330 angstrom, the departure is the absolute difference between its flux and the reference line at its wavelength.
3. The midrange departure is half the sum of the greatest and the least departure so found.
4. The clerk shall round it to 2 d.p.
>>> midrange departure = 0.28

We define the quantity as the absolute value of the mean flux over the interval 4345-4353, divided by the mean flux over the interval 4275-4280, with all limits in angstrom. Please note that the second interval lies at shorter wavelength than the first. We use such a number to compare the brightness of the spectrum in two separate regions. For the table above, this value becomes 0.884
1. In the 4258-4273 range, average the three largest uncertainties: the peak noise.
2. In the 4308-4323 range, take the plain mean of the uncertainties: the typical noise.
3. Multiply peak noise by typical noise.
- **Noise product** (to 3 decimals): 0.077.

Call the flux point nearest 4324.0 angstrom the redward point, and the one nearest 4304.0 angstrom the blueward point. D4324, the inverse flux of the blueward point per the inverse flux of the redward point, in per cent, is 107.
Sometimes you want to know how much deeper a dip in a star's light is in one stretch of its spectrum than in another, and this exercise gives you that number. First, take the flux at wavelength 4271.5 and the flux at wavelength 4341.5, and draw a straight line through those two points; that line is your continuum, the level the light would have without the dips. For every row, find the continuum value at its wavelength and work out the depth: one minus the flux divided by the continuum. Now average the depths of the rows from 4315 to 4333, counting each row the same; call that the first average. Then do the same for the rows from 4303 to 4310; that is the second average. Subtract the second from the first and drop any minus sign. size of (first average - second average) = 0.16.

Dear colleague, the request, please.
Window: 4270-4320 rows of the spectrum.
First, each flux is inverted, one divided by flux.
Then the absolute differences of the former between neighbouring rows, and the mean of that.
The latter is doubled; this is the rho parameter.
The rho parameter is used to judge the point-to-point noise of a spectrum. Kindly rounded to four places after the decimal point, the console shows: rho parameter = 0.0670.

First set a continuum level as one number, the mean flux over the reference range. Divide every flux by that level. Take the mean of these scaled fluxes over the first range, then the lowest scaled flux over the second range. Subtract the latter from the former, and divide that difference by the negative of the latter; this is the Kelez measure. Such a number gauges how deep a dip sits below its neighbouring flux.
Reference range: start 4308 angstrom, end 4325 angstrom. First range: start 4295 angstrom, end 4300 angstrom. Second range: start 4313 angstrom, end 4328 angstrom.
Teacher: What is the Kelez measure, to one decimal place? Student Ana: 0.0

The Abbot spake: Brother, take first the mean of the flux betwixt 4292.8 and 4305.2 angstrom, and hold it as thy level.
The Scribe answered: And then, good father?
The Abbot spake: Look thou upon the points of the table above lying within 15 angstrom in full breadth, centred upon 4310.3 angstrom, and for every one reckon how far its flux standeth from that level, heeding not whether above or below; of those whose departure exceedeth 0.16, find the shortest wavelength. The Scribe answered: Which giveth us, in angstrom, 4309.0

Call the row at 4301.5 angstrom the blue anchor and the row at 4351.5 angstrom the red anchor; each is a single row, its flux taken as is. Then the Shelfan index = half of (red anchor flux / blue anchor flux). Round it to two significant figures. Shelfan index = 0.52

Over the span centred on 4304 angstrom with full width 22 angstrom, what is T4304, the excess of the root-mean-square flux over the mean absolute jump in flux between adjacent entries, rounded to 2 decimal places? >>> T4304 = 2.88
